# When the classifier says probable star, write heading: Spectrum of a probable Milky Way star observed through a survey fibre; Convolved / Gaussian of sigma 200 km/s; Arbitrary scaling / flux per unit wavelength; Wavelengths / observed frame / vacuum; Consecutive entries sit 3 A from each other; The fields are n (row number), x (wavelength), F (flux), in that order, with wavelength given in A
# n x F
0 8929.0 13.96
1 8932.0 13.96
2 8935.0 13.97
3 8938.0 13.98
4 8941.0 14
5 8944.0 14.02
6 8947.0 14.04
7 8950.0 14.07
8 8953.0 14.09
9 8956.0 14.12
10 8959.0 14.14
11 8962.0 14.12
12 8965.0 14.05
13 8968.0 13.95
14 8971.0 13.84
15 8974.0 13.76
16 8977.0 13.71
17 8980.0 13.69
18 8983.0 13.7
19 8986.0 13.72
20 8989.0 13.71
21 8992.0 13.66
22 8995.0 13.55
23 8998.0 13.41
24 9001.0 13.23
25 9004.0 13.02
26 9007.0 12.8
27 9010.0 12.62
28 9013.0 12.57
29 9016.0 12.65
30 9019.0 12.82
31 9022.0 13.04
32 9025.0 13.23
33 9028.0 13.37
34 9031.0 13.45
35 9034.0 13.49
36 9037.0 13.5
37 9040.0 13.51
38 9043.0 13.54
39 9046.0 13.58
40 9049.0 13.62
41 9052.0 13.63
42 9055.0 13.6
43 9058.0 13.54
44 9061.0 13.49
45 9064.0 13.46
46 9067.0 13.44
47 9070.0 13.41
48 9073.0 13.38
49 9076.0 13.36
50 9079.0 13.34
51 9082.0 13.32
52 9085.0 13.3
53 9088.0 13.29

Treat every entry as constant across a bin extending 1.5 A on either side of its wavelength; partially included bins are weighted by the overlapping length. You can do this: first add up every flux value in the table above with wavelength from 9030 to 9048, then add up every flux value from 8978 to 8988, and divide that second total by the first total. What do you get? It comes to 0.51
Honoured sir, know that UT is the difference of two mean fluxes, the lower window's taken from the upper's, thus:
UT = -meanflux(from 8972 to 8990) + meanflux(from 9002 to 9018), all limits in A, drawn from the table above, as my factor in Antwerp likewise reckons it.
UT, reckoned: -1.0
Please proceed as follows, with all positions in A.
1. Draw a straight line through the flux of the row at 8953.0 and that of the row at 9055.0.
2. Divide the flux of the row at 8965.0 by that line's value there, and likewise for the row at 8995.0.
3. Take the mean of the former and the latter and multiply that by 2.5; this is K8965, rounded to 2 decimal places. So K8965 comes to 2.47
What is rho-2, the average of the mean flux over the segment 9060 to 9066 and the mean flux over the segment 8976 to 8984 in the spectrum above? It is 13.6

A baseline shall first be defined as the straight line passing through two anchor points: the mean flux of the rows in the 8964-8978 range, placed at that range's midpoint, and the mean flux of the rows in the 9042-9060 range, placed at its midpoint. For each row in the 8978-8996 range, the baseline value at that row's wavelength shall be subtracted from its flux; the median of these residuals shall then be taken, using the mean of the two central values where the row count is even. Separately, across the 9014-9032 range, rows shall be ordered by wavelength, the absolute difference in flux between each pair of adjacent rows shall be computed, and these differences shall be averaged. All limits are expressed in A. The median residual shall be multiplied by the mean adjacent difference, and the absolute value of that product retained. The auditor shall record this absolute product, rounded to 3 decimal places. 0.020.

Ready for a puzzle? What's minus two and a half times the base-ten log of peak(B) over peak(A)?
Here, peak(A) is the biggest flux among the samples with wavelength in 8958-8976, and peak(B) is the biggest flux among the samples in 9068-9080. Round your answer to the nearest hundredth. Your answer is 0.06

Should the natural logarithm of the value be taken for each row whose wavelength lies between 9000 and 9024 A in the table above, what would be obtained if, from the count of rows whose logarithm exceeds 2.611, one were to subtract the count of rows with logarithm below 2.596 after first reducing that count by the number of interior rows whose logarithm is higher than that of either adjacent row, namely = -8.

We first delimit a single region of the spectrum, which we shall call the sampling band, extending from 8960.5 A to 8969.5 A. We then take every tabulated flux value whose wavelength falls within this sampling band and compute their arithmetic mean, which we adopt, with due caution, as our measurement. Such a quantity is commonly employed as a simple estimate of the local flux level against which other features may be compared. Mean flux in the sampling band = 14.0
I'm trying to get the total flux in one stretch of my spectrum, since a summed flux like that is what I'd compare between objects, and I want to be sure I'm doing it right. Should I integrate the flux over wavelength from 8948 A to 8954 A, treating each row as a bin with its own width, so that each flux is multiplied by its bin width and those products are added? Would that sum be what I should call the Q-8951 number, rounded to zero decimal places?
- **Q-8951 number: 84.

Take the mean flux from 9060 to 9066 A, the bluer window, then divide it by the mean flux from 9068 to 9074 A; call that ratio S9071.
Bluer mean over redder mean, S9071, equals 1.01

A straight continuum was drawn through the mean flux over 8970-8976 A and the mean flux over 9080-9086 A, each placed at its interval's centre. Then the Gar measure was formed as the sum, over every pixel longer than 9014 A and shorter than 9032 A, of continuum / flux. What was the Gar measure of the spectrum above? 6.22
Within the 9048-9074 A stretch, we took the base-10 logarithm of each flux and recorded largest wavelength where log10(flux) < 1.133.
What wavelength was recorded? 9073.0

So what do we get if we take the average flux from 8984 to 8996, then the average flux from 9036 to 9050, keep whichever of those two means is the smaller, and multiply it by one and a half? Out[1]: 20.3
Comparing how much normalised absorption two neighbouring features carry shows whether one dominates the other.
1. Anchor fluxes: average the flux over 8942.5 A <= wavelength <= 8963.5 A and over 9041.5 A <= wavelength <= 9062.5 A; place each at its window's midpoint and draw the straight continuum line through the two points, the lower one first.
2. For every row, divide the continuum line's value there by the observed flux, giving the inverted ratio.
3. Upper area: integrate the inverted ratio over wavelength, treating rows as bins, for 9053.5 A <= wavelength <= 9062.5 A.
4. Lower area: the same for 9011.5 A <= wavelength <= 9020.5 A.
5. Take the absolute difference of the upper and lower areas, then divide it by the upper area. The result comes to 0.085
